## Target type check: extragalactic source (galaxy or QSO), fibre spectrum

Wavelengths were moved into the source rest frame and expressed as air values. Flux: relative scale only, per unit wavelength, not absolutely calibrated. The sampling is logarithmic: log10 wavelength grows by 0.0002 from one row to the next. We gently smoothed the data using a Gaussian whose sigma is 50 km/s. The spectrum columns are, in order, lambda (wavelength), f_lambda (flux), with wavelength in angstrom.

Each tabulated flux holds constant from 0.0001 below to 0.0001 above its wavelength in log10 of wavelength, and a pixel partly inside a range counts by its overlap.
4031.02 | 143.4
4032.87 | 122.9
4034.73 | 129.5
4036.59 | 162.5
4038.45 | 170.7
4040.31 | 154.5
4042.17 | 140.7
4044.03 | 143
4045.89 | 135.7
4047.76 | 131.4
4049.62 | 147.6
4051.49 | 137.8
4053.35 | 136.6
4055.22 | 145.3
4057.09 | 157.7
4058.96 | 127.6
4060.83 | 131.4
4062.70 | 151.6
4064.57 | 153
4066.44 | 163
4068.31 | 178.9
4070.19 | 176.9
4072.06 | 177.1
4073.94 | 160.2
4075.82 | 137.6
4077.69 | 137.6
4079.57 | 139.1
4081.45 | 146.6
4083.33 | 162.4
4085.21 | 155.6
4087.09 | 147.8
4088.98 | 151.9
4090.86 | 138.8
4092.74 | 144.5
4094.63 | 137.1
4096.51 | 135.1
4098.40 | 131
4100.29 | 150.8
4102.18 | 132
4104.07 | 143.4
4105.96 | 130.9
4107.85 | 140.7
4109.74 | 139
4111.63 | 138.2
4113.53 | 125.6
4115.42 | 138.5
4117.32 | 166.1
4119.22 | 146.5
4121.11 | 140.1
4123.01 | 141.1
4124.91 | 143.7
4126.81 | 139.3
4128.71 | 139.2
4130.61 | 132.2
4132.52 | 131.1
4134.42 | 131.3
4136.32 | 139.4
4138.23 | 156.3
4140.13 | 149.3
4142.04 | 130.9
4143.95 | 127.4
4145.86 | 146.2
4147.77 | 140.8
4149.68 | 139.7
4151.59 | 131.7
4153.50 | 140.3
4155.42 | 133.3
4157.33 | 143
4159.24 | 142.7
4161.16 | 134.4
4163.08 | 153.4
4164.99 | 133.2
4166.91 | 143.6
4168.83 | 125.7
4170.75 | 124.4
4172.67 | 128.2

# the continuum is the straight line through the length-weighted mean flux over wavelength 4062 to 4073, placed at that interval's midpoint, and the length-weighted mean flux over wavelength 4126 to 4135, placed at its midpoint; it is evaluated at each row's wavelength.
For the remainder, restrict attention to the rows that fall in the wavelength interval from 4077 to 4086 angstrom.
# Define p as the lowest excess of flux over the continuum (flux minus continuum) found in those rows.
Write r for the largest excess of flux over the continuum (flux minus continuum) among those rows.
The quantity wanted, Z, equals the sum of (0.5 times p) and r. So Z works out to -9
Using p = -24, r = 3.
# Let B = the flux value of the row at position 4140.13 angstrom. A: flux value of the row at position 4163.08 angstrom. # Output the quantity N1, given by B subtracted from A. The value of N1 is 4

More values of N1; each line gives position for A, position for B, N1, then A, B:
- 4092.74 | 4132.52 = 13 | 144.5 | 131.1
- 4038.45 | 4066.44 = 8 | 170.7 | 163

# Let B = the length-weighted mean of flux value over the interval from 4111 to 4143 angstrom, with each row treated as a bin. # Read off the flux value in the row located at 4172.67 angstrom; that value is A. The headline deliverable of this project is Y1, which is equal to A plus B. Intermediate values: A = 128.2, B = 141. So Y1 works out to 269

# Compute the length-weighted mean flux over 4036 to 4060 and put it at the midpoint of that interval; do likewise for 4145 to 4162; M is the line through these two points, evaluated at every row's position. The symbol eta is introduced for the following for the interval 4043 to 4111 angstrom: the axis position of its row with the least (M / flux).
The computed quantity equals 4068.31 angstrom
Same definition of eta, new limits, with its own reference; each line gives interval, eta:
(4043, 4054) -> 4049.62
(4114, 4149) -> 4117.32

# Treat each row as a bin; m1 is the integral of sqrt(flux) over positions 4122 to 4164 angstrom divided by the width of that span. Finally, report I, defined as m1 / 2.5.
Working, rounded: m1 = 11.8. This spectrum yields 4.72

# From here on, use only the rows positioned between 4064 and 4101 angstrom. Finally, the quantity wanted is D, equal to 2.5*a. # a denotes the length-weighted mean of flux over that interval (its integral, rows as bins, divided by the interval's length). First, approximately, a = 151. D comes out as 378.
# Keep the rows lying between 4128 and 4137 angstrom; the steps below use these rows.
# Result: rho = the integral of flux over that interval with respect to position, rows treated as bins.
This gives 1210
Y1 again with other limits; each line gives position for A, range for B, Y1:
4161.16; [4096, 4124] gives 274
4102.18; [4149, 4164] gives 272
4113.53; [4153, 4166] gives 266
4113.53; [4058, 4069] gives 276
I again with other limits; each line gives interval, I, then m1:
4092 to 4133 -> 4.72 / 11.8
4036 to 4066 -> 4.82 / 12.1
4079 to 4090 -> 4.91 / 12.3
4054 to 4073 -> 4.99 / 12.5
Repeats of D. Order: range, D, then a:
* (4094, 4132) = 349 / 139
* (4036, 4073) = 378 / 151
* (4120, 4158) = 347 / 139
